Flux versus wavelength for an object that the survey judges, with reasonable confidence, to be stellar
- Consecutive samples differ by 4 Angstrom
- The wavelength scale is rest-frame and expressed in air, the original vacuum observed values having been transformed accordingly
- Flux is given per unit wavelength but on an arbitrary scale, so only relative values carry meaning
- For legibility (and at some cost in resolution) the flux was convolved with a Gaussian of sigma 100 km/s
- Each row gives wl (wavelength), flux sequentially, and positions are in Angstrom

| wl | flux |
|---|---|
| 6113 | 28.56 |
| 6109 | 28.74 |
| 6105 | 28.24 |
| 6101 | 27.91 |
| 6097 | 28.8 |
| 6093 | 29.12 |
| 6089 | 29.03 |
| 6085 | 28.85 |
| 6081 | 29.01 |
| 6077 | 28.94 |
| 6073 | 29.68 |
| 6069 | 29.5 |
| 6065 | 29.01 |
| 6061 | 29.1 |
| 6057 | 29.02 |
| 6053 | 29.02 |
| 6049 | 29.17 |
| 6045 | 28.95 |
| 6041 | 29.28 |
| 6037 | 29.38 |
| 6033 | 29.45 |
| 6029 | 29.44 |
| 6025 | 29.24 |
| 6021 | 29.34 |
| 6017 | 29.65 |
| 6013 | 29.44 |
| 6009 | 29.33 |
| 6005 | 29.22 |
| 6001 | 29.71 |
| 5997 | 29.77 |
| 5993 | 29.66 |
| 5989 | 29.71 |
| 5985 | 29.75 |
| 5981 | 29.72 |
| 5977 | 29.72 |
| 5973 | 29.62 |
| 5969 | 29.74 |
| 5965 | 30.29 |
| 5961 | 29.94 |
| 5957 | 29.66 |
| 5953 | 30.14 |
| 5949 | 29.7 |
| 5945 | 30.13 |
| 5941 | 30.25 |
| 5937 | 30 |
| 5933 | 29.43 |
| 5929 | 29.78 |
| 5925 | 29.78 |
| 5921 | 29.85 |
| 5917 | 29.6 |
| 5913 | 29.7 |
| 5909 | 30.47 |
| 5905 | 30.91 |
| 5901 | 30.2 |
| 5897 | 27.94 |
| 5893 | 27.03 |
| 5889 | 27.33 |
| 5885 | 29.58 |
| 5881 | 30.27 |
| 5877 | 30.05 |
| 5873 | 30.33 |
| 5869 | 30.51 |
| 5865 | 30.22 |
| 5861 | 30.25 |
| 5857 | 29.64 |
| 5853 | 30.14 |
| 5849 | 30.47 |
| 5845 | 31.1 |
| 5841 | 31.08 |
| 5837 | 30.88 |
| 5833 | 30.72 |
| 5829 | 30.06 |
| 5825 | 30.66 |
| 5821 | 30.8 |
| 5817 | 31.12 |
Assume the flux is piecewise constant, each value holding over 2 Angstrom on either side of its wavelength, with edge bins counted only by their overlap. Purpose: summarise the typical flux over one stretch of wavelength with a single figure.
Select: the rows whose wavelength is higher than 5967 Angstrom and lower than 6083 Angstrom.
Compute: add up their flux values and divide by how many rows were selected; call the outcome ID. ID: 29.4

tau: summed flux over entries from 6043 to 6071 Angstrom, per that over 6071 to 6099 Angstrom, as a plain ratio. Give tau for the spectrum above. 1.0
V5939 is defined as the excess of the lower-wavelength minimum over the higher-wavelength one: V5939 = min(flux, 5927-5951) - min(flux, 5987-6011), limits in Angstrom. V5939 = 0.2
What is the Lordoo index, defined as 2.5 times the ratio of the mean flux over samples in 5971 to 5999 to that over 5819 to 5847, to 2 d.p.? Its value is 2.41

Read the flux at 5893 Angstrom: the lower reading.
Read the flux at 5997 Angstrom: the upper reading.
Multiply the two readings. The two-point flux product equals 805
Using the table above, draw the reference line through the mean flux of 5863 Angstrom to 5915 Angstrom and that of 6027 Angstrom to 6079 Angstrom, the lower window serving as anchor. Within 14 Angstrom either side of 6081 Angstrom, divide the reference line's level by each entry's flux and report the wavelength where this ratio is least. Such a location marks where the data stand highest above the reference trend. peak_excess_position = 6073 Angstrom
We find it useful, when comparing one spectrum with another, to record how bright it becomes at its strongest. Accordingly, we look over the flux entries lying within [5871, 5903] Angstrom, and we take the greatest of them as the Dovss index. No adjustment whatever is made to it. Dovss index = 30.33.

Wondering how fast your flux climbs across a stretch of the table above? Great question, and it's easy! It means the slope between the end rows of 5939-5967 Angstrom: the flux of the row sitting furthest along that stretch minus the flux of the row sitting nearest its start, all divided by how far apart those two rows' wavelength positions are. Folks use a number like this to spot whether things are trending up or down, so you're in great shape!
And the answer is 0.002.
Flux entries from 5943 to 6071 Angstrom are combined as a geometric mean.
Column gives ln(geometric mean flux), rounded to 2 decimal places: 3.39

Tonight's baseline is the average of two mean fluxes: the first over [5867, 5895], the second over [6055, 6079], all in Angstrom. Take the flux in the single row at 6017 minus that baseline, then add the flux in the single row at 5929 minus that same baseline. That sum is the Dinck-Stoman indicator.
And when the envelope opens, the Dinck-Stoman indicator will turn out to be 0.92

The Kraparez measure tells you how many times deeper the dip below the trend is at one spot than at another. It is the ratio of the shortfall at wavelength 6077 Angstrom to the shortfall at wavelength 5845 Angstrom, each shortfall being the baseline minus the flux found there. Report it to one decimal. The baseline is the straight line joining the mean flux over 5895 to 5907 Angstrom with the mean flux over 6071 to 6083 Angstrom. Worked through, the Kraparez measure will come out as -0.2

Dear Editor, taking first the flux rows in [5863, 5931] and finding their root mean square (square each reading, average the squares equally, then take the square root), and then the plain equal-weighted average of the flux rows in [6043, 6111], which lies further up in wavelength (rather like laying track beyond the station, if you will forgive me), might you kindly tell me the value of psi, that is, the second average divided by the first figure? 0.977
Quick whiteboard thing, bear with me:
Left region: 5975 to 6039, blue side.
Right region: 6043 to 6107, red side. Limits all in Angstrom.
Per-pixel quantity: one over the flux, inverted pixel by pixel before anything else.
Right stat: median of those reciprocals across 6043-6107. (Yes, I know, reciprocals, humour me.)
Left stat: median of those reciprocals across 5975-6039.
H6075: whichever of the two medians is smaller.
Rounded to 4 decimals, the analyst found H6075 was 0.0338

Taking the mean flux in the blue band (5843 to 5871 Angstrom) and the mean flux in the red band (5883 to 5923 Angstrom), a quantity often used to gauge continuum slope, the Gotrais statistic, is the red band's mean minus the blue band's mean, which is -1.1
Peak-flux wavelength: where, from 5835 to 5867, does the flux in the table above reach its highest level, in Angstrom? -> 5845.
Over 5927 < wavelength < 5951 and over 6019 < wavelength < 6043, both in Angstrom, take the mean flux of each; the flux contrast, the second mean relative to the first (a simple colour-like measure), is 0.982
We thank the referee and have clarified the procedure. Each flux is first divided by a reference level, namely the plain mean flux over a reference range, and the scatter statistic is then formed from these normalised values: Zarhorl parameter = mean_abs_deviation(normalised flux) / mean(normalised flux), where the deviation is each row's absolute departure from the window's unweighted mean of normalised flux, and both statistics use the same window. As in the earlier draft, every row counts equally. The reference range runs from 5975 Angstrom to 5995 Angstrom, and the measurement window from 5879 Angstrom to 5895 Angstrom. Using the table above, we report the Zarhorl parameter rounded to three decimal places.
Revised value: 0.048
